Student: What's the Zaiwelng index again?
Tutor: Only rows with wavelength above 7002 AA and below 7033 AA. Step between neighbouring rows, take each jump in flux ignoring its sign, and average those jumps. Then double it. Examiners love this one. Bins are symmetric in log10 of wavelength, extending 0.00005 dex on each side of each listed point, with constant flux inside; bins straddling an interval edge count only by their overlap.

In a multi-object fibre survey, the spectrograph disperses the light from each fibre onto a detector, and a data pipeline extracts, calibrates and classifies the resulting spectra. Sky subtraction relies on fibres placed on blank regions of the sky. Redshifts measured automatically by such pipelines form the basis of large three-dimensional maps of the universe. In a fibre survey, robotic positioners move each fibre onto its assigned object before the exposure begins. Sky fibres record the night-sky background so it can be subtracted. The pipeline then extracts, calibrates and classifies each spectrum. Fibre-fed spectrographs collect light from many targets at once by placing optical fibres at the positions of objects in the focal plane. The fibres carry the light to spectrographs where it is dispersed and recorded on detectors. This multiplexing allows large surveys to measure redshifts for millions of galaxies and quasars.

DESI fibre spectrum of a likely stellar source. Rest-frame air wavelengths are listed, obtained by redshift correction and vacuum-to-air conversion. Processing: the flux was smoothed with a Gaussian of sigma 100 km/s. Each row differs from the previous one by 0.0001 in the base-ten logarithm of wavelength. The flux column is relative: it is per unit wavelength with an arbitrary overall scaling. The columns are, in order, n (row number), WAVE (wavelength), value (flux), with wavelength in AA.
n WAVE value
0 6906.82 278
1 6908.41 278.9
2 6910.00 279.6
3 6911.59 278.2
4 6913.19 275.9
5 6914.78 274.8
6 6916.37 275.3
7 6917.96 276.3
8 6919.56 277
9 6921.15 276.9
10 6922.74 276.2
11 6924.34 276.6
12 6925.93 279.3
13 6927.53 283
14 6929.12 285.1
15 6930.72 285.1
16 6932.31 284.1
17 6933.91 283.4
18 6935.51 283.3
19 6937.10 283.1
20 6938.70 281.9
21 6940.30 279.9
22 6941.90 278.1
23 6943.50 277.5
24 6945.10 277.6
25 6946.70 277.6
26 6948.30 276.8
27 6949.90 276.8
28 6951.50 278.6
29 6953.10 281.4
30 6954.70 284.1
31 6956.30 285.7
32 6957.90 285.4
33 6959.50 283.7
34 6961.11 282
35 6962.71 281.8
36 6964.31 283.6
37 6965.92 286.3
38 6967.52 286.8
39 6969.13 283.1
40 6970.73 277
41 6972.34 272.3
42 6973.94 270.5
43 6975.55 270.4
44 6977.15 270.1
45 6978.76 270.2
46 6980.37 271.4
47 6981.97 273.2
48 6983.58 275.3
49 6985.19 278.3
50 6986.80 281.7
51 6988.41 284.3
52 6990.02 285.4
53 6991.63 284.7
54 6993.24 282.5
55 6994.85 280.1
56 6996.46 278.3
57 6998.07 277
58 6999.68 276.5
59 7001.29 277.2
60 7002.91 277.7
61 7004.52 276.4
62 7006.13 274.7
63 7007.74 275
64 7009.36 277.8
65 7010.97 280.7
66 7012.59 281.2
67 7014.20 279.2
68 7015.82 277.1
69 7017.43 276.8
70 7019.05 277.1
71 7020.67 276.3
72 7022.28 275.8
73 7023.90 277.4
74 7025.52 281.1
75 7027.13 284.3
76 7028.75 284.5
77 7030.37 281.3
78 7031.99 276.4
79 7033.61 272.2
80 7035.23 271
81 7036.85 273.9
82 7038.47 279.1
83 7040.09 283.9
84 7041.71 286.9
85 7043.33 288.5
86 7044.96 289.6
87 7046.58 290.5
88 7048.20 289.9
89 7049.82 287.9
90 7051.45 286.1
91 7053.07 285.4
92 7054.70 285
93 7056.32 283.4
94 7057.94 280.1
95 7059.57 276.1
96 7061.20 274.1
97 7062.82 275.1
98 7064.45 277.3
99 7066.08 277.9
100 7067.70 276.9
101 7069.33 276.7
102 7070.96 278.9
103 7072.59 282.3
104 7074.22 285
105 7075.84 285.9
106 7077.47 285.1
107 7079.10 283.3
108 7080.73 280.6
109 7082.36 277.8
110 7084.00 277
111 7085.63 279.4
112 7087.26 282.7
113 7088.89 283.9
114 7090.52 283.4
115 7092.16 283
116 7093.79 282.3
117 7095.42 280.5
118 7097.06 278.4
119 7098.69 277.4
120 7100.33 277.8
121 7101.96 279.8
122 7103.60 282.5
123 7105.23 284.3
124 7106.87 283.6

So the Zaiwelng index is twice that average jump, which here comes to 3.6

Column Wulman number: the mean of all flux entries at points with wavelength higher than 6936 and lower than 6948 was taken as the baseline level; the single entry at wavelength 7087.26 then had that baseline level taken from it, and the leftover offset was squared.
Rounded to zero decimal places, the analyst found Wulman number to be 11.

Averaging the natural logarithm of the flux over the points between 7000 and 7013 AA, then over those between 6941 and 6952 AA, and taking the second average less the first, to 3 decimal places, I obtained 0.000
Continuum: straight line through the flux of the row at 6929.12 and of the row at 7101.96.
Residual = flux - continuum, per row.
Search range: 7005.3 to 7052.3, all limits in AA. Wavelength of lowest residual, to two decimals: 7035.23 AA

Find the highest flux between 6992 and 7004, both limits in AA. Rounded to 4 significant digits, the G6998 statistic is 282.5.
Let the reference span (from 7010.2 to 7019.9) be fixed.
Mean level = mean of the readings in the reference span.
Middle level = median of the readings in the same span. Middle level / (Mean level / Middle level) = 278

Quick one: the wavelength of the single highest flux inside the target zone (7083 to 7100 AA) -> 7088.89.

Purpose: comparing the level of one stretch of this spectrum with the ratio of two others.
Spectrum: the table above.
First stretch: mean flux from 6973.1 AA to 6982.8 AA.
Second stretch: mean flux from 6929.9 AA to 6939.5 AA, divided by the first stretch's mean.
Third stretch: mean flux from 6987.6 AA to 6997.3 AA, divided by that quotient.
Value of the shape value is 270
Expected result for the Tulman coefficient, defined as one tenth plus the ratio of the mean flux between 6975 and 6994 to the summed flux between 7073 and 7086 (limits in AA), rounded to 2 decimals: 0.22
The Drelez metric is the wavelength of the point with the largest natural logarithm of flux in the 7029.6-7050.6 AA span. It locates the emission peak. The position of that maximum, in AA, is 7046.58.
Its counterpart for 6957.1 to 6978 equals 6967.52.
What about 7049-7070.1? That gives 7049.82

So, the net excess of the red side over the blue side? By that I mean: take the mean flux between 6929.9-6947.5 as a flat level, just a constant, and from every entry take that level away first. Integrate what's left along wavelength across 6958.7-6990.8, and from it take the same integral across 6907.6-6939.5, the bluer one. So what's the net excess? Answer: -43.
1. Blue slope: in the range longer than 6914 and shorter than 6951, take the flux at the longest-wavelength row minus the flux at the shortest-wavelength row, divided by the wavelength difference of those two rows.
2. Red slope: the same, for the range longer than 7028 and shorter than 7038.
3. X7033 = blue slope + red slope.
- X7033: -1.3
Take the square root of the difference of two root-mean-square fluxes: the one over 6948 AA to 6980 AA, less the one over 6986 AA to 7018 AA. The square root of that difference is 0.4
